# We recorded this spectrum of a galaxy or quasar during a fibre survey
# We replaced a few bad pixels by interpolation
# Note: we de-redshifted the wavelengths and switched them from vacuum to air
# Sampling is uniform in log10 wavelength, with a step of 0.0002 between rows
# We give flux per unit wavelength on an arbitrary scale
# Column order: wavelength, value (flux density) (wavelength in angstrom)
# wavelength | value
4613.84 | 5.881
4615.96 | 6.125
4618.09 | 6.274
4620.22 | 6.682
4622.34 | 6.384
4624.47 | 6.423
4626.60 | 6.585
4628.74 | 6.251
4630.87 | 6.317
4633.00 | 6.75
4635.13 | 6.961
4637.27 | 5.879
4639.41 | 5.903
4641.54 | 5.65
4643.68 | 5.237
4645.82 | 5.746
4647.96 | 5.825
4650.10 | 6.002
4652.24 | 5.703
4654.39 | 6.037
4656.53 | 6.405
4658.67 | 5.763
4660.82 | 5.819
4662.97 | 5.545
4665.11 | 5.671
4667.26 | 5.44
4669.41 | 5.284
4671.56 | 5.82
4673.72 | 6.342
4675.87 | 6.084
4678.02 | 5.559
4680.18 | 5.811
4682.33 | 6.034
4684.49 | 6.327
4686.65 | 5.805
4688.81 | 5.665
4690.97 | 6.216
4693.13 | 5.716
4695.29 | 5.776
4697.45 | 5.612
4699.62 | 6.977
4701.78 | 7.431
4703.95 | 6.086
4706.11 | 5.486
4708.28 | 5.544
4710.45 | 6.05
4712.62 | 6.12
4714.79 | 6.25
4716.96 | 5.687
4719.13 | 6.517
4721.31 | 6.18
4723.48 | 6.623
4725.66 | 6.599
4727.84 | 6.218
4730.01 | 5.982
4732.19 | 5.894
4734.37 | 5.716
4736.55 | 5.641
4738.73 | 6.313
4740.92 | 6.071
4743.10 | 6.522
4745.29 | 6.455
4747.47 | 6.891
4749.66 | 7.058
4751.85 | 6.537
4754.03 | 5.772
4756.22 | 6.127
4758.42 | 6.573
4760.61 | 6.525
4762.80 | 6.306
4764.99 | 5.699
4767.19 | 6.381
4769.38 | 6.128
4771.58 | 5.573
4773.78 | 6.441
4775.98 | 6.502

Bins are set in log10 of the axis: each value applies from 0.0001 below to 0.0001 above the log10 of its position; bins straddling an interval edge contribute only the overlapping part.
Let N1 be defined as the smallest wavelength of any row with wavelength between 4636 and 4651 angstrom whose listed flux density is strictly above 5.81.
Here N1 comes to 4637.27 angstrom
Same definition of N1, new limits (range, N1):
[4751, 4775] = 4751.85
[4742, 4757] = 4743.10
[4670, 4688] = 4671.56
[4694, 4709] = 4699.62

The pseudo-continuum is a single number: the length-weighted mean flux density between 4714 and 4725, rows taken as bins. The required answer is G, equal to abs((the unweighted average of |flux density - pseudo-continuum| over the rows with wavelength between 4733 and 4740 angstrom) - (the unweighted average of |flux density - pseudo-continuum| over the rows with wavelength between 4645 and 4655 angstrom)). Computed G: 0.01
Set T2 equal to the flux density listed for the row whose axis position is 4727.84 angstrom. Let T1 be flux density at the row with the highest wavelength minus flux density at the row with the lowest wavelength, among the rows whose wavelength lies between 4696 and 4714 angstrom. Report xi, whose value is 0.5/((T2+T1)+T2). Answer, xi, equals 0.0386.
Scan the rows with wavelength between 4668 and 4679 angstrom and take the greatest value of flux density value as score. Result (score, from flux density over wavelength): 6.342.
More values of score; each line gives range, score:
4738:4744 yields 6.522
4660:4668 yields 5.819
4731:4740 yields 6.313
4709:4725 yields 6.623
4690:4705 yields 7.431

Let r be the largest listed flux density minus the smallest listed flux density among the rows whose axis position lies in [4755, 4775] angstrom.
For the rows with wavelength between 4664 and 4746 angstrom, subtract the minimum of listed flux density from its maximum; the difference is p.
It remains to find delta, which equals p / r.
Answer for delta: 2.15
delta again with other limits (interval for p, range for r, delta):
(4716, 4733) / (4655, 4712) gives 0.44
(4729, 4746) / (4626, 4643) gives 0.67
